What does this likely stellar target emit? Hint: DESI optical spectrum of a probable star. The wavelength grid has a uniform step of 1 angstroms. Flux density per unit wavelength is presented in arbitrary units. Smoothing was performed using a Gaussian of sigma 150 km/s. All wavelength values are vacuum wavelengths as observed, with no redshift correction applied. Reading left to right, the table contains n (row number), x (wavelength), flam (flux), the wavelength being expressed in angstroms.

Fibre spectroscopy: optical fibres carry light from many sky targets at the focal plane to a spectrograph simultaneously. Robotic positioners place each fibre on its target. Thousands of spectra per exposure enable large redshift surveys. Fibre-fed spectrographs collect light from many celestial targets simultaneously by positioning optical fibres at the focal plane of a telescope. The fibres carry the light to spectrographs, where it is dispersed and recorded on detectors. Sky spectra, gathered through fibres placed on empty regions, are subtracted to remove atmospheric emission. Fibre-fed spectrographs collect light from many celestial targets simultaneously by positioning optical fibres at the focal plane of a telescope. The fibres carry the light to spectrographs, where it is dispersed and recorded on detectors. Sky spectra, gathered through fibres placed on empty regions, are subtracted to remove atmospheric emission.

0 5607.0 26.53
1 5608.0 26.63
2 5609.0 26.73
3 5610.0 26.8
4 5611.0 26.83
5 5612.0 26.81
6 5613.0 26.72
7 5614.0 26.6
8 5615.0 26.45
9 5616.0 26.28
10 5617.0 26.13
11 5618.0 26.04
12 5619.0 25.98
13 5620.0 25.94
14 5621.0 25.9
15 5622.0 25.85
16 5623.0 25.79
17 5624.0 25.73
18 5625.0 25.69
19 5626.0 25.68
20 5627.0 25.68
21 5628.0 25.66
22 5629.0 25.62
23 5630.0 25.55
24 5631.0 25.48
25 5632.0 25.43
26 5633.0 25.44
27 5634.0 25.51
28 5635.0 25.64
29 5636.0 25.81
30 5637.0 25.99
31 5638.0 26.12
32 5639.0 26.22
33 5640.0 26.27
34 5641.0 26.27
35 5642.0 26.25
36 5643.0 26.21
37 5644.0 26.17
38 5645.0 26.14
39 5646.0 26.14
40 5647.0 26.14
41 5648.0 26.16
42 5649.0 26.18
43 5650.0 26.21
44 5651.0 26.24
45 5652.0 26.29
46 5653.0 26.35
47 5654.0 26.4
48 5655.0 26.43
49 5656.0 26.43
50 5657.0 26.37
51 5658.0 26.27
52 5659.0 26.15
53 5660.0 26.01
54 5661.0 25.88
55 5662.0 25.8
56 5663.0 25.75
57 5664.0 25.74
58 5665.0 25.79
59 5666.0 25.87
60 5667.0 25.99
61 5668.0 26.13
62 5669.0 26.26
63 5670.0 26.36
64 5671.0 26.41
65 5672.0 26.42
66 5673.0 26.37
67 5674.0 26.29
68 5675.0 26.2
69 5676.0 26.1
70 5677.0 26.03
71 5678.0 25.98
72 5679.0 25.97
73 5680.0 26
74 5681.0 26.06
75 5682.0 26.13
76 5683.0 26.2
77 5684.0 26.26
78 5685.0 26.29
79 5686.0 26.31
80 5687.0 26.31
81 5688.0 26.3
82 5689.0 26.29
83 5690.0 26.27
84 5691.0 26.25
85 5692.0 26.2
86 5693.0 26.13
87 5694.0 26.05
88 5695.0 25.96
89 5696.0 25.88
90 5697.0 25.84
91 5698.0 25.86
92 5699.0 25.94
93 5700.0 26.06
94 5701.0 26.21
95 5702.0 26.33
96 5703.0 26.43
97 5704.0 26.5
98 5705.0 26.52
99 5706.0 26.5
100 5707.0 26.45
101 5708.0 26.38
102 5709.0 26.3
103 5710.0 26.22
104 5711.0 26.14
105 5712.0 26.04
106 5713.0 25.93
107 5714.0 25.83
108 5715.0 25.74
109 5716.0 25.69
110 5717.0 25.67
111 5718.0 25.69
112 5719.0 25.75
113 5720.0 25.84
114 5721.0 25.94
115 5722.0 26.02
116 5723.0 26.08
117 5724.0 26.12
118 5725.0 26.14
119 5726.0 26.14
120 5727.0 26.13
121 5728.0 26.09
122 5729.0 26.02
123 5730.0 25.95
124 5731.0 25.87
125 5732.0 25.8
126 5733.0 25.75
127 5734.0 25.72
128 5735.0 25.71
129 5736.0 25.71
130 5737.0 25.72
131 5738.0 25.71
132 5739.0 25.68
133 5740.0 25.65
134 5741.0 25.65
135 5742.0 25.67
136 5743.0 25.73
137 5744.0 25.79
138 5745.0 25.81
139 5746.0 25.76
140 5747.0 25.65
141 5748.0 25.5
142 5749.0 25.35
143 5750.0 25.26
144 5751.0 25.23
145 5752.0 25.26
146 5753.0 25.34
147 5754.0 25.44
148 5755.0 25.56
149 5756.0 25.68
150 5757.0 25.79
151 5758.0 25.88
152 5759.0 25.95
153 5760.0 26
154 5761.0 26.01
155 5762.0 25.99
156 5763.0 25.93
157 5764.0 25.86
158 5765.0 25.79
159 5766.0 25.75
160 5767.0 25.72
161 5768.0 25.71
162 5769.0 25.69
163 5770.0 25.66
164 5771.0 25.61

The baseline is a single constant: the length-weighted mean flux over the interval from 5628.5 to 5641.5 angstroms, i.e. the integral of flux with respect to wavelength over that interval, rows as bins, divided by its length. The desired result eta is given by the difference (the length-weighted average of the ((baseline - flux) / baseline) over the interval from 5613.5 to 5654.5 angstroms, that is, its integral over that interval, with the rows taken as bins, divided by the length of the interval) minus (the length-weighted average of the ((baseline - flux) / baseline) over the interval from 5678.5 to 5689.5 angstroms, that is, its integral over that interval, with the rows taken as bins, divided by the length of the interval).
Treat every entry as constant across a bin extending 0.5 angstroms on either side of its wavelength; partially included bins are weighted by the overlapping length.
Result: 0.008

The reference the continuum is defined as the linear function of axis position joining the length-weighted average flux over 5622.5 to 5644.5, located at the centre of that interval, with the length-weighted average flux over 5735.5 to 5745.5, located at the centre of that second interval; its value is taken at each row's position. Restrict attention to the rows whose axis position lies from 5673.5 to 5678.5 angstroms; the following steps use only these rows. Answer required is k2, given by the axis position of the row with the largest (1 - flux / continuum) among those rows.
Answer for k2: 5678.0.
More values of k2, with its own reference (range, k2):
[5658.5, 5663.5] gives 5663.0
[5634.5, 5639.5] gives 5635.0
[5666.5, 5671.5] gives 5667.0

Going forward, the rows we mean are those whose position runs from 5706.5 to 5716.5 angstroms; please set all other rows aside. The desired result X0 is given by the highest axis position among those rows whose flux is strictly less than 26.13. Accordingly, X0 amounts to 5716.0 angstroms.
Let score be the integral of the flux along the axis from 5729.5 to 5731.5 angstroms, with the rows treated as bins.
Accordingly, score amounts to 51.8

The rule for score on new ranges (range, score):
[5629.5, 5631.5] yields 51.0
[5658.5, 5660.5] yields 52.2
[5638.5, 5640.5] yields 52.5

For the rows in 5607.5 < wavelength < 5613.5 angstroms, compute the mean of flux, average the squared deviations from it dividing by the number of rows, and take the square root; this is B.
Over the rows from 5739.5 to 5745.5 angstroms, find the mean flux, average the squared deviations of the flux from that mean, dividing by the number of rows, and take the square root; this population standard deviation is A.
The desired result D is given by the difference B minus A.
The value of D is 0.00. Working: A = 0.065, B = 0.068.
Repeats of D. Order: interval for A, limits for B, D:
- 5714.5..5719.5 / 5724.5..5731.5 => 0.07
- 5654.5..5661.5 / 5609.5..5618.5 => 0.09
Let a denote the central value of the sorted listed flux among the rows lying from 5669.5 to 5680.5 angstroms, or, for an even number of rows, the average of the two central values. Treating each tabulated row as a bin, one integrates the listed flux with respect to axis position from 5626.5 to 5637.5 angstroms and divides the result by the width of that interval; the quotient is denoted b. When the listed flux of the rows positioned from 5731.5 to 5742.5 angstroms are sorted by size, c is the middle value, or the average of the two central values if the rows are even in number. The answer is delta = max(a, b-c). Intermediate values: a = 26.2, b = 25.6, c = 25.7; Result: 26.2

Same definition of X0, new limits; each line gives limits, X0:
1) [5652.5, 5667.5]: 5667.0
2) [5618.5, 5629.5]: 5629.0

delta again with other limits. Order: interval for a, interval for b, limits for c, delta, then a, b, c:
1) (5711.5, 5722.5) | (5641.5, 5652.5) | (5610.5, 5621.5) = 25.8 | 25.8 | 26.2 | 26.3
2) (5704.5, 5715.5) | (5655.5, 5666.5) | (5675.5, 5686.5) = 26.2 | 26.2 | 26.0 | 26.1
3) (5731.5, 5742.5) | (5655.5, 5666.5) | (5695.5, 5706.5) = 25.7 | 25.7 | 26.0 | 26.2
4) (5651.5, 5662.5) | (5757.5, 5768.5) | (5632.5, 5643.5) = 26.3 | 26.3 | 25.9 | 26.1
